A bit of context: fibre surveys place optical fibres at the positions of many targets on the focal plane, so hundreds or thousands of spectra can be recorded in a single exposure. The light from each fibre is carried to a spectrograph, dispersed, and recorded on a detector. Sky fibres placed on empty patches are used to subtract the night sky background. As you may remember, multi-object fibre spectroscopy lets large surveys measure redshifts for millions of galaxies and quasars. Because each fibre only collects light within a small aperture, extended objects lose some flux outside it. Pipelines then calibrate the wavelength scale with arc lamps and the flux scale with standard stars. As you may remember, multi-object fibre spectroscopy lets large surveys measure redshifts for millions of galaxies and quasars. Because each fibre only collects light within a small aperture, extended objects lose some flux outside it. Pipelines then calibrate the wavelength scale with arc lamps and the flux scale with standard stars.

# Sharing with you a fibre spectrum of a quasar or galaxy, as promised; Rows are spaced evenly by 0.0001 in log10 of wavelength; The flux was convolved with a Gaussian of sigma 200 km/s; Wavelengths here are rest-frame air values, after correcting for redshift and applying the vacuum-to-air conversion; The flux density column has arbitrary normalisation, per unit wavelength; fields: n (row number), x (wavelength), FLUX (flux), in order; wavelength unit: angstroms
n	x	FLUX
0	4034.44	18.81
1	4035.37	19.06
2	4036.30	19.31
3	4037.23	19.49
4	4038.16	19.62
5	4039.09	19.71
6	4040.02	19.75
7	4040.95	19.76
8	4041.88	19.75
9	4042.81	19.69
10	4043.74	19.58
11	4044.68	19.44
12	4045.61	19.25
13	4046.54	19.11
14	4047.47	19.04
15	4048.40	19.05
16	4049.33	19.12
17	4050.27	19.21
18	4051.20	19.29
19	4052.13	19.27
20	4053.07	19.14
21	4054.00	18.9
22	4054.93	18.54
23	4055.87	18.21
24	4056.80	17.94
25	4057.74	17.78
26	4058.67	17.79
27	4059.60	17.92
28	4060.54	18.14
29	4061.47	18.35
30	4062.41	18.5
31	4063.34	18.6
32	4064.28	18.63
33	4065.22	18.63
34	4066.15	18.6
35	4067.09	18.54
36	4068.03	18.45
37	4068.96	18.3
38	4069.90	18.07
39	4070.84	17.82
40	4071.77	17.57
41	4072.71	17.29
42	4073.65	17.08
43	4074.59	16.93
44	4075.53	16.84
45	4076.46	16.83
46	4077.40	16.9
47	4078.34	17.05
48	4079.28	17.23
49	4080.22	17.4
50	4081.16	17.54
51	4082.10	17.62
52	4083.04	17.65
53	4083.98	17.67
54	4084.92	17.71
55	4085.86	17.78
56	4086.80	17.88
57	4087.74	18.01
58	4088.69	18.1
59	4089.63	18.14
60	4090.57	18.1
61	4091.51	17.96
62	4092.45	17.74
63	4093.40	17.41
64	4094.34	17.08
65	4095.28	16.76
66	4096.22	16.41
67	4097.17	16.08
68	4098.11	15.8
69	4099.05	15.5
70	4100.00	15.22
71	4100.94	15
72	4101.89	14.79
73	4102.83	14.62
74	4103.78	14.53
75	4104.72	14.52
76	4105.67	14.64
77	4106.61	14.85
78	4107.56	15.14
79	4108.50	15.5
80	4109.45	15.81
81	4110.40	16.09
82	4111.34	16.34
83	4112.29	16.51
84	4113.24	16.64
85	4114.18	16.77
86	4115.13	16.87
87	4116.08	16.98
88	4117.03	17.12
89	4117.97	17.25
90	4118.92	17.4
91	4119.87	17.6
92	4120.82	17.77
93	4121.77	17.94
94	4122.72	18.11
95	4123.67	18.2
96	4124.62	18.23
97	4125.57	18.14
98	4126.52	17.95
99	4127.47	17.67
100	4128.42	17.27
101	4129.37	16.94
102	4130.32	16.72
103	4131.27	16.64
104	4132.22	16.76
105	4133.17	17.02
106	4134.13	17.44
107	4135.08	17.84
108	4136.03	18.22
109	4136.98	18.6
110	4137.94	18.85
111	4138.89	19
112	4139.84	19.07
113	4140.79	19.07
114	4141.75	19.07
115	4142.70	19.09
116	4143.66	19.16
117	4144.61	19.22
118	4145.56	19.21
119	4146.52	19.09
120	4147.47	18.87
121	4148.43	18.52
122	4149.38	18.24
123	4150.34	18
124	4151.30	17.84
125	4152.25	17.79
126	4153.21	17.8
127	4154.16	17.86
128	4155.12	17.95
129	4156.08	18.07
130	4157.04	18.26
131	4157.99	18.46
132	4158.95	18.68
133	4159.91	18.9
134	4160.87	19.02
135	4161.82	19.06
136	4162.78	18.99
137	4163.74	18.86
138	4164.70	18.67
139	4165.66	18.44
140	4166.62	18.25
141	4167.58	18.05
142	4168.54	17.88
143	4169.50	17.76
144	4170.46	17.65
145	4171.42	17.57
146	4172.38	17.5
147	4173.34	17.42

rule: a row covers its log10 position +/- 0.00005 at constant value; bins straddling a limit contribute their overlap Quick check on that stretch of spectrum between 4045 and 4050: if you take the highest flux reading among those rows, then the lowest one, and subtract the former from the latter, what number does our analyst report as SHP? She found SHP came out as -0.21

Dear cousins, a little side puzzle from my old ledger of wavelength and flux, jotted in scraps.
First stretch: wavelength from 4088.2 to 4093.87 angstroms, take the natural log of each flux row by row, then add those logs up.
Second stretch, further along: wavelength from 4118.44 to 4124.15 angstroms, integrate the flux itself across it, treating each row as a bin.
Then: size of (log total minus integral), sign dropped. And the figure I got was 84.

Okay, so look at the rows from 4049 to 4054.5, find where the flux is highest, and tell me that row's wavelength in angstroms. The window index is 4051.20 angstroms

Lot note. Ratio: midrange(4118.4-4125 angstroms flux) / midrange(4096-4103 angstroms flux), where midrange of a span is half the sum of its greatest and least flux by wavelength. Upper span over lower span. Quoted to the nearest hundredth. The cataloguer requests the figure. 1.15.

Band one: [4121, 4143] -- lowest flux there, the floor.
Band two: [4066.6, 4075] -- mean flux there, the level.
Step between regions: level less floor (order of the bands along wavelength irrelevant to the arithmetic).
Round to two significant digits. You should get 1.1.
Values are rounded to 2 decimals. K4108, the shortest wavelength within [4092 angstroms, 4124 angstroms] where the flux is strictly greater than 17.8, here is 4121.77 angstroms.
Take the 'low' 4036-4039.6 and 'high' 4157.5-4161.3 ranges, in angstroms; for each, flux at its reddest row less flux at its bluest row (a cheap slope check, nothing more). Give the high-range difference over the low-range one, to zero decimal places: 1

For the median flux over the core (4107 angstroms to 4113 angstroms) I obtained 16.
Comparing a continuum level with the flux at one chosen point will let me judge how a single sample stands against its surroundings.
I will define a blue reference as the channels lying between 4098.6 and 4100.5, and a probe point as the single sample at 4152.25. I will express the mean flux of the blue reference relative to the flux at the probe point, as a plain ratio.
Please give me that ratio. 0.86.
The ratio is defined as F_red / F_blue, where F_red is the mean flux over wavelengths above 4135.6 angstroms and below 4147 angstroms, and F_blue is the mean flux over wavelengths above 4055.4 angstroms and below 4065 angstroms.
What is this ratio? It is 1.04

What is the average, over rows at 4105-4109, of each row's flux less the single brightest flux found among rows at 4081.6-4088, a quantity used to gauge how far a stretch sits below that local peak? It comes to -3.0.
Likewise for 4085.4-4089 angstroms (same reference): -0.1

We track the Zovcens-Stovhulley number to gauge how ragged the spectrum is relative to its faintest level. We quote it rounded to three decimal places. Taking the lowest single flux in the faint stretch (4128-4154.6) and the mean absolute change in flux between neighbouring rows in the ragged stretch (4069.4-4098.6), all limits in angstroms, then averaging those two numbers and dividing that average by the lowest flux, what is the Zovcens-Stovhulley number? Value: 0.505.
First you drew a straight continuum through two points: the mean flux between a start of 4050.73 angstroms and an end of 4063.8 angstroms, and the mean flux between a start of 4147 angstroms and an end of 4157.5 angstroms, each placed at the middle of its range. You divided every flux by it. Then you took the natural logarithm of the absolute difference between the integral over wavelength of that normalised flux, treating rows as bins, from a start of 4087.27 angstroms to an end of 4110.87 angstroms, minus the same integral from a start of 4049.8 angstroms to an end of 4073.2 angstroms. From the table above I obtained 0.91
